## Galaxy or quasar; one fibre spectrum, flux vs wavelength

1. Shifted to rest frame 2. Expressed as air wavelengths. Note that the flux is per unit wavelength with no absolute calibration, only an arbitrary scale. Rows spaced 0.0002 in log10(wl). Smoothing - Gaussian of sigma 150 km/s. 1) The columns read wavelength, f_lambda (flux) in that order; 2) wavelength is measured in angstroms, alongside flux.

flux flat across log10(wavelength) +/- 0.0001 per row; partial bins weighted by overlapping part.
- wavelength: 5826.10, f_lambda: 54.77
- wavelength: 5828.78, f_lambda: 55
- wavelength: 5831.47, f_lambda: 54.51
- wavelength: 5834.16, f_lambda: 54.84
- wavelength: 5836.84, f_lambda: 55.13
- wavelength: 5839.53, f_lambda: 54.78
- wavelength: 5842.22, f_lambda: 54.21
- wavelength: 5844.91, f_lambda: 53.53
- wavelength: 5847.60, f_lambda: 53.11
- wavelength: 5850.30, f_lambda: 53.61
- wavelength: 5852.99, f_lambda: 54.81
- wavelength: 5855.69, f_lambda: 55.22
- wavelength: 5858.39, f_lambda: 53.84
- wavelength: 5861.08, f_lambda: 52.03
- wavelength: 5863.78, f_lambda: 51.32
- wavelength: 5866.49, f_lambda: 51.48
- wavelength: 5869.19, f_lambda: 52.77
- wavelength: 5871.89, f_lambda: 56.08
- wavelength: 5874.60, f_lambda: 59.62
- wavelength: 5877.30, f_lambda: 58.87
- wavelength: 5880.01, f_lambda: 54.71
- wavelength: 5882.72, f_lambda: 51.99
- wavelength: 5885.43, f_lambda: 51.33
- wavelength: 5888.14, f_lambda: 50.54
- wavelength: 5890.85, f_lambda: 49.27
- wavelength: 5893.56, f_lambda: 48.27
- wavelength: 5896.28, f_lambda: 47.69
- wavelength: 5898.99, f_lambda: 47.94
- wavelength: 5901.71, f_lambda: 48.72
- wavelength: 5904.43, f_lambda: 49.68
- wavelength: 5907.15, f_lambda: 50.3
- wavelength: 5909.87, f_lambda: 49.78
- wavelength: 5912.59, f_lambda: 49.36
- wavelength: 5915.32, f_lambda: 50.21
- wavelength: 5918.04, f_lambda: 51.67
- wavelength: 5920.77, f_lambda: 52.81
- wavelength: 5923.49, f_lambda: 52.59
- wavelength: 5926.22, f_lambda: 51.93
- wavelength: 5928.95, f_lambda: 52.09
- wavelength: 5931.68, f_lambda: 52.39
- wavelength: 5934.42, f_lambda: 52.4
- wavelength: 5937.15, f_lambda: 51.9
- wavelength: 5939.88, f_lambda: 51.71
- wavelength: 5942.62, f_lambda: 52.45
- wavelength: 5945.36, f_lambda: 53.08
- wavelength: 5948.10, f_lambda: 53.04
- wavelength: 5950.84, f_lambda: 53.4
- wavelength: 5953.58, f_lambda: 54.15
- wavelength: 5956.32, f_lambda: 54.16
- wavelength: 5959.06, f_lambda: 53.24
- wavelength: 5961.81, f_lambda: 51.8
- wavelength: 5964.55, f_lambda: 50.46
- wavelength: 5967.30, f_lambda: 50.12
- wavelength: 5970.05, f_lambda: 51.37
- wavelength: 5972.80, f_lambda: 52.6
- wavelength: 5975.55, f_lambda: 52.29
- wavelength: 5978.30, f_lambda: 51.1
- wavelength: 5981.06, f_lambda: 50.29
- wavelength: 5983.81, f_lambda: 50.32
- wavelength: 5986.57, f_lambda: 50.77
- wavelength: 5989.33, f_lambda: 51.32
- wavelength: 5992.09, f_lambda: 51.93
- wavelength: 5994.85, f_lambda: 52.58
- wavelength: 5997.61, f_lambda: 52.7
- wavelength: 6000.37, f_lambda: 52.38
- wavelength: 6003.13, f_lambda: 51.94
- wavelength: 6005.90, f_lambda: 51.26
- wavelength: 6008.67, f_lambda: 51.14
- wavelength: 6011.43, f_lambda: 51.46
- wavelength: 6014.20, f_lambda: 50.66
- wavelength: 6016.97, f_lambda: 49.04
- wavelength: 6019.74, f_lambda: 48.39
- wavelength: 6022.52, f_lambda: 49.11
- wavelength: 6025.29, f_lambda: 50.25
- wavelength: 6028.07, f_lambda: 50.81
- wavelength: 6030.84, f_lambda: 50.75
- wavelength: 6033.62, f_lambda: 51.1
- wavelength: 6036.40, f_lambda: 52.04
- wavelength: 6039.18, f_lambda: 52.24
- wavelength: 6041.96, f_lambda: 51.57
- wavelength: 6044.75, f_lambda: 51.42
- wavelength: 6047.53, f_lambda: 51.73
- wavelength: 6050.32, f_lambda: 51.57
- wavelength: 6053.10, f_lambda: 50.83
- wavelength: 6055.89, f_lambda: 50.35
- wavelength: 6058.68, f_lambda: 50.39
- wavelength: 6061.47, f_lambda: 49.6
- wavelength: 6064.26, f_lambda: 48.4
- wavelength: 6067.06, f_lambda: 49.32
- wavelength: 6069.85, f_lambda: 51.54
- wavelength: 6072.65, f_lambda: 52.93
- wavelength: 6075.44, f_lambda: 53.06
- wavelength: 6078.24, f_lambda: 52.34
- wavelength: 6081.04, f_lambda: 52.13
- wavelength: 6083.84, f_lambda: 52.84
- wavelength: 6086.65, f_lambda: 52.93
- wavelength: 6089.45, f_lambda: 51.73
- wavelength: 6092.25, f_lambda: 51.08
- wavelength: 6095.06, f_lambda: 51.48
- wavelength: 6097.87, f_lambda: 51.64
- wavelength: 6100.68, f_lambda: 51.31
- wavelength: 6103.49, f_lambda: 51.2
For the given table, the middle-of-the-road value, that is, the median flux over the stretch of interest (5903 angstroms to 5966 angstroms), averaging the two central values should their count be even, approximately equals 52.1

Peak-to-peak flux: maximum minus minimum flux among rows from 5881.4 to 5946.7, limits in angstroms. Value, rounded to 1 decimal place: 5.4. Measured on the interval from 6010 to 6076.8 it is 4.7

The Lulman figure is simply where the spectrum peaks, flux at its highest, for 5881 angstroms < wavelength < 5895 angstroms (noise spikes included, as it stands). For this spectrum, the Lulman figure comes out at 5882.72 angstroms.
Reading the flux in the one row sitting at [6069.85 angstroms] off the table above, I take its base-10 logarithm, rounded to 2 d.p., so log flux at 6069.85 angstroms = 1.71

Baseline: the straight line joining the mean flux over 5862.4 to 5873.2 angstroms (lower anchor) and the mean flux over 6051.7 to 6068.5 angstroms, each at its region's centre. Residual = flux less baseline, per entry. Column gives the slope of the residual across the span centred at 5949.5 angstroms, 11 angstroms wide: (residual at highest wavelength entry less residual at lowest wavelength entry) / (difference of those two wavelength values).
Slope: 0.15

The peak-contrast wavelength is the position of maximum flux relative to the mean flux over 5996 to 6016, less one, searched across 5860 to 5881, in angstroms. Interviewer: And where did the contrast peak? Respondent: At 5874.60 angstroms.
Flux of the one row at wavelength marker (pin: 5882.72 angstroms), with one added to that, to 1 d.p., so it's 53.0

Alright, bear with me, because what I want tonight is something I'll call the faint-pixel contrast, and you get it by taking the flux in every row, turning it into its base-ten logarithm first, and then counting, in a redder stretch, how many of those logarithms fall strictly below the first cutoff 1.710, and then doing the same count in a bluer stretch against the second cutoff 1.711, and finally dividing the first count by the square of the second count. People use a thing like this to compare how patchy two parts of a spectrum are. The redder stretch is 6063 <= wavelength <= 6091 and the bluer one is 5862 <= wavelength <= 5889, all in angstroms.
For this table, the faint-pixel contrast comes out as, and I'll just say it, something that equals 0.22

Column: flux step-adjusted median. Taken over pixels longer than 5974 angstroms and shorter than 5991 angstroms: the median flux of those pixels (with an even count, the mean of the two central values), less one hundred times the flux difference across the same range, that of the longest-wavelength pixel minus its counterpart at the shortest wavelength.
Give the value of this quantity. 148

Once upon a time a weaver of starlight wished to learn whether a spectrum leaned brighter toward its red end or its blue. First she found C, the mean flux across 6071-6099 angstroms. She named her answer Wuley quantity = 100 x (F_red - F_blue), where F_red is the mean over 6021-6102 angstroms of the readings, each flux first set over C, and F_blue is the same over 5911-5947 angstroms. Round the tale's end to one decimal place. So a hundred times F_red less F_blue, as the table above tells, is -1.2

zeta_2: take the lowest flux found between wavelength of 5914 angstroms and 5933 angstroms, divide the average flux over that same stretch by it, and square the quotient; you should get 1.07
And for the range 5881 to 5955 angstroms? 1.15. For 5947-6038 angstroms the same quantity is 1.13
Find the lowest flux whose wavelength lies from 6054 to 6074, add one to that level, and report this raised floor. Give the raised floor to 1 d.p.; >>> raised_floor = 49.4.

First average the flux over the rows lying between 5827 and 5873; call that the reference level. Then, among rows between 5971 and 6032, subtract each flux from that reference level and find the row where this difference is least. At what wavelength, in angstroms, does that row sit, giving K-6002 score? 5997.61 angstroms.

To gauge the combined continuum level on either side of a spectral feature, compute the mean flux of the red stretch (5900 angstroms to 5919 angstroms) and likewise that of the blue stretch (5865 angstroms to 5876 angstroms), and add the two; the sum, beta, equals 105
